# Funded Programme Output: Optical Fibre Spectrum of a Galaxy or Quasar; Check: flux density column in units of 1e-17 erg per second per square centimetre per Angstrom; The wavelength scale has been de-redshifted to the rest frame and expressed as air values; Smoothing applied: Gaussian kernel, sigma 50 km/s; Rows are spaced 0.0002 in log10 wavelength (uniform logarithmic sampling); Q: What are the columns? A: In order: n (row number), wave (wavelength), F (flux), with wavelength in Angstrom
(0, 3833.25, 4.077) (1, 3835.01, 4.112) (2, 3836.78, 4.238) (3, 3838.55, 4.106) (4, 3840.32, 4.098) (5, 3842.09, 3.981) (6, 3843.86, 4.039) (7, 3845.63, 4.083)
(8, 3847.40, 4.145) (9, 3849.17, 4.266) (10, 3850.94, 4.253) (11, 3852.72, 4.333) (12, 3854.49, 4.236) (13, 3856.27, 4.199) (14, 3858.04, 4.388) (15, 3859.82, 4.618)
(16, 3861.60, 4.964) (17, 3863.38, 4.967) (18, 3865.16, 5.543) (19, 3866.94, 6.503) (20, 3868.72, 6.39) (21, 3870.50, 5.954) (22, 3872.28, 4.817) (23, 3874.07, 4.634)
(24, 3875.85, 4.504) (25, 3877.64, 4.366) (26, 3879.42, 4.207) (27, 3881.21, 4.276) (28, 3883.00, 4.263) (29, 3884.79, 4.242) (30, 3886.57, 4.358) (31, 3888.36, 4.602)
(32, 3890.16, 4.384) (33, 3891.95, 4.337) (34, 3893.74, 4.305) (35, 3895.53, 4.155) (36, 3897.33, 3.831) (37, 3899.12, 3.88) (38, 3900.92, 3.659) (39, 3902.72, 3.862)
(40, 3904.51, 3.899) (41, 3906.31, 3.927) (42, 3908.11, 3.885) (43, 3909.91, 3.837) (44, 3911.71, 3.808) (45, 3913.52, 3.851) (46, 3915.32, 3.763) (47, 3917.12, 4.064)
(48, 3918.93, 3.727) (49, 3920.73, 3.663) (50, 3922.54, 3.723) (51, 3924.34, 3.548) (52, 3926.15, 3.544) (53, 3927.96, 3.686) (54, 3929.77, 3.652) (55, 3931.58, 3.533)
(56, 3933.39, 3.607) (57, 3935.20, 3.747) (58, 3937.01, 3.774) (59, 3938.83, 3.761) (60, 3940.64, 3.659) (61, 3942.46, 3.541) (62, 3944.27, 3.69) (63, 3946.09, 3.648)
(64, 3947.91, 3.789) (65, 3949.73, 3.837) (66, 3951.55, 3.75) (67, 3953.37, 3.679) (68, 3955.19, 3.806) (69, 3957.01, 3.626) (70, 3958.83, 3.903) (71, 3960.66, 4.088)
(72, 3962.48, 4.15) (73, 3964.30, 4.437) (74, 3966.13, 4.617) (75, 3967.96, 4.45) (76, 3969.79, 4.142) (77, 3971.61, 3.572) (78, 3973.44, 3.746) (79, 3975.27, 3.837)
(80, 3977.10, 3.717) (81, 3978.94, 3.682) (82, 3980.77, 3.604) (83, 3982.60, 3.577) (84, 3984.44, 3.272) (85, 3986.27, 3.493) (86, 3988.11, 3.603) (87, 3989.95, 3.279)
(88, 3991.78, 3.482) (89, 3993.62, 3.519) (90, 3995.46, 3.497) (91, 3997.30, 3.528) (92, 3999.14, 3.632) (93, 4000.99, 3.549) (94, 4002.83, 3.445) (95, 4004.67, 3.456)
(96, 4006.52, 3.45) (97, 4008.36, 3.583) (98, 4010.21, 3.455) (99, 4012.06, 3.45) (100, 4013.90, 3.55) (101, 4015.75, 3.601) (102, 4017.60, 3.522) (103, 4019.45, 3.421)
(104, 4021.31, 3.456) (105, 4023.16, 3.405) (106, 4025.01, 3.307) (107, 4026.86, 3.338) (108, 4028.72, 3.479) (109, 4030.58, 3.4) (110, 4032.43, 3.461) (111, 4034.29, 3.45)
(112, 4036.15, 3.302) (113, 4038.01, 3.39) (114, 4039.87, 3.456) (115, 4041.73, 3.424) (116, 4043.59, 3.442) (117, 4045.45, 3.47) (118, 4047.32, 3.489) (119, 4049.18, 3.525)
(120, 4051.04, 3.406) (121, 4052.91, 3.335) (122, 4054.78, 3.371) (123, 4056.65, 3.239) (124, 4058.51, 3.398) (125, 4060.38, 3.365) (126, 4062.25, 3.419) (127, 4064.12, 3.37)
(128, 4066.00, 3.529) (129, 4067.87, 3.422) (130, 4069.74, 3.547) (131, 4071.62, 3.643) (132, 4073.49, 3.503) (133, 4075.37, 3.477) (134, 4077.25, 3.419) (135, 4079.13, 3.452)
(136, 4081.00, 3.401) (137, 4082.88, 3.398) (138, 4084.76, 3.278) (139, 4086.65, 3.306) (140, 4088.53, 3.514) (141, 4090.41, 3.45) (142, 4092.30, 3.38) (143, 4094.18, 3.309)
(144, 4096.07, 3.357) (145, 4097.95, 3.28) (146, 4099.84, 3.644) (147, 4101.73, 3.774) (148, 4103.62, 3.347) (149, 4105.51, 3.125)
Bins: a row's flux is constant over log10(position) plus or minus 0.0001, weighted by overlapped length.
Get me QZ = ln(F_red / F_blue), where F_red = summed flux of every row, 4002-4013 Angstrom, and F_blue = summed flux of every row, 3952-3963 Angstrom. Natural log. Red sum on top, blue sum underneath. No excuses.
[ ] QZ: -0.11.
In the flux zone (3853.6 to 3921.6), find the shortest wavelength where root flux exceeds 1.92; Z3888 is 3854.49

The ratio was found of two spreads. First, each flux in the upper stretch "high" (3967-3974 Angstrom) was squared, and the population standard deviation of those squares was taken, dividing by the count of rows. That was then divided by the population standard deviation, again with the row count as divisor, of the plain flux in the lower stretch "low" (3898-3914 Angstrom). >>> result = 37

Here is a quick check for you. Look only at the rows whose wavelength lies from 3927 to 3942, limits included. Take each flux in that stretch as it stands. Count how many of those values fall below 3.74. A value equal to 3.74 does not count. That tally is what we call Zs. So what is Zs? 5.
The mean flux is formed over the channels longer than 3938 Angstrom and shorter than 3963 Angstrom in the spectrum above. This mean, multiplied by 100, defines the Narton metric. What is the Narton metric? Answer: 378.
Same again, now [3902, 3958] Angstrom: 374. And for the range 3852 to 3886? 481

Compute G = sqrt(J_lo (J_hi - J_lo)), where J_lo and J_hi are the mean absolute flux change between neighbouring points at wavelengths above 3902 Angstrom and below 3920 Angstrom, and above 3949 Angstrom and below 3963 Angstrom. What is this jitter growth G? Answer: 0.061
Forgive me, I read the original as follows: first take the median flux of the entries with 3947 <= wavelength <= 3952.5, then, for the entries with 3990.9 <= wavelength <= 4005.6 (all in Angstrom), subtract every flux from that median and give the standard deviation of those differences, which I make 0.06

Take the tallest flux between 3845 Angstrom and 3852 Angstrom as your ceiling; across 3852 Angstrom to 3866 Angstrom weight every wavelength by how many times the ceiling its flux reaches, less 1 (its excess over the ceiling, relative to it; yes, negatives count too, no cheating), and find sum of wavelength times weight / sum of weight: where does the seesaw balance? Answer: 3863.1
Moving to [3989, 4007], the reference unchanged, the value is 3998.1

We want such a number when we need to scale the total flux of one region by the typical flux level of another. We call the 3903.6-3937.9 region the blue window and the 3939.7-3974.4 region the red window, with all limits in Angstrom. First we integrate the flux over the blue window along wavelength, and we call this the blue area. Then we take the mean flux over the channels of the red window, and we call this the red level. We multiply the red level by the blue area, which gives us 502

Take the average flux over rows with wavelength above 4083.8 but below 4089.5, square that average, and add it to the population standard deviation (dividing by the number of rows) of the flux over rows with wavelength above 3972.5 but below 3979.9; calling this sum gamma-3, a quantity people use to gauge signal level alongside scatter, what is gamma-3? 11.4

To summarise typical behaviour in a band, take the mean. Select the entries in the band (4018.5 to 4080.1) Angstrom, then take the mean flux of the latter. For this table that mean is 3.43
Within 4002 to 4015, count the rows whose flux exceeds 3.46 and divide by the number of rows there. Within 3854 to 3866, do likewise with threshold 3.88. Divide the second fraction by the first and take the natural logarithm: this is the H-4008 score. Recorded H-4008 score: 1.25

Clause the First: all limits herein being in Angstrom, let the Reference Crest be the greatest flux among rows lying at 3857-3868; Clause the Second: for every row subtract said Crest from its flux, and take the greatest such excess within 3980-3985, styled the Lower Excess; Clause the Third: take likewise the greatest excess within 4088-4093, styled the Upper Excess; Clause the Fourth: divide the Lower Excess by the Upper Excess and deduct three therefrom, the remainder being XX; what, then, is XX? -2.03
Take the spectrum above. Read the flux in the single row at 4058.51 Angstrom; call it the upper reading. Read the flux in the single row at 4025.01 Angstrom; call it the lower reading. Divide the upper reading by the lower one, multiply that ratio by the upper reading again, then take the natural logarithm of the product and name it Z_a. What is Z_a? 1.25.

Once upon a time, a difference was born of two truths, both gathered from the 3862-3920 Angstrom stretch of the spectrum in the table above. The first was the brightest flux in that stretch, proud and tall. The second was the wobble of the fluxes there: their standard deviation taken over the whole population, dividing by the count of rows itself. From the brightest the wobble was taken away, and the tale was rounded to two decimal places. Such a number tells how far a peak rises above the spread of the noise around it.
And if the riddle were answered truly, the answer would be 5.77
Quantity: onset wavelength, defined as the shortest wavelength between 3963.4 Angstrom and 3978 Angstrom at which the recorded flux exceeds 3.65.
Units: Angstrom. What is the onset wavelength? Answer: 3964.30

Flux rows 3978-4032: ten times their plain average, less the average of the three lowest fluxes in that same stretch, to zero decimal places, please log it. 32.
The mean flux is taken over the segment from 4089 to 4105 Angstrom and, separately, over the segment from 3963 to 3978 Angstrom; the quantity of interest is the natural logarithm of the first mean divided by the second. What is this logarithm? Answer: -0.17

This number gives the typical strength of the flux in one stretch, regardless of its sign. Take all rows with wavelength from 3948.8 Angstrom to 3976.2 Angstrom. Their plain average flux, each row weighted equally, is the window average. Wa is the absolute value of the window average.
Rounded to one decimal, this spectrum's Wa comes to 4.0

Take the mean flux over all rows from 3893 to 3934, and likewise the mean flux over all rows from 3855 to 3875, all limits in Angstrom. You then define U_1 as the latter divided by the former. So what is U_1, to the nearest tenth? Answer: 1.4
